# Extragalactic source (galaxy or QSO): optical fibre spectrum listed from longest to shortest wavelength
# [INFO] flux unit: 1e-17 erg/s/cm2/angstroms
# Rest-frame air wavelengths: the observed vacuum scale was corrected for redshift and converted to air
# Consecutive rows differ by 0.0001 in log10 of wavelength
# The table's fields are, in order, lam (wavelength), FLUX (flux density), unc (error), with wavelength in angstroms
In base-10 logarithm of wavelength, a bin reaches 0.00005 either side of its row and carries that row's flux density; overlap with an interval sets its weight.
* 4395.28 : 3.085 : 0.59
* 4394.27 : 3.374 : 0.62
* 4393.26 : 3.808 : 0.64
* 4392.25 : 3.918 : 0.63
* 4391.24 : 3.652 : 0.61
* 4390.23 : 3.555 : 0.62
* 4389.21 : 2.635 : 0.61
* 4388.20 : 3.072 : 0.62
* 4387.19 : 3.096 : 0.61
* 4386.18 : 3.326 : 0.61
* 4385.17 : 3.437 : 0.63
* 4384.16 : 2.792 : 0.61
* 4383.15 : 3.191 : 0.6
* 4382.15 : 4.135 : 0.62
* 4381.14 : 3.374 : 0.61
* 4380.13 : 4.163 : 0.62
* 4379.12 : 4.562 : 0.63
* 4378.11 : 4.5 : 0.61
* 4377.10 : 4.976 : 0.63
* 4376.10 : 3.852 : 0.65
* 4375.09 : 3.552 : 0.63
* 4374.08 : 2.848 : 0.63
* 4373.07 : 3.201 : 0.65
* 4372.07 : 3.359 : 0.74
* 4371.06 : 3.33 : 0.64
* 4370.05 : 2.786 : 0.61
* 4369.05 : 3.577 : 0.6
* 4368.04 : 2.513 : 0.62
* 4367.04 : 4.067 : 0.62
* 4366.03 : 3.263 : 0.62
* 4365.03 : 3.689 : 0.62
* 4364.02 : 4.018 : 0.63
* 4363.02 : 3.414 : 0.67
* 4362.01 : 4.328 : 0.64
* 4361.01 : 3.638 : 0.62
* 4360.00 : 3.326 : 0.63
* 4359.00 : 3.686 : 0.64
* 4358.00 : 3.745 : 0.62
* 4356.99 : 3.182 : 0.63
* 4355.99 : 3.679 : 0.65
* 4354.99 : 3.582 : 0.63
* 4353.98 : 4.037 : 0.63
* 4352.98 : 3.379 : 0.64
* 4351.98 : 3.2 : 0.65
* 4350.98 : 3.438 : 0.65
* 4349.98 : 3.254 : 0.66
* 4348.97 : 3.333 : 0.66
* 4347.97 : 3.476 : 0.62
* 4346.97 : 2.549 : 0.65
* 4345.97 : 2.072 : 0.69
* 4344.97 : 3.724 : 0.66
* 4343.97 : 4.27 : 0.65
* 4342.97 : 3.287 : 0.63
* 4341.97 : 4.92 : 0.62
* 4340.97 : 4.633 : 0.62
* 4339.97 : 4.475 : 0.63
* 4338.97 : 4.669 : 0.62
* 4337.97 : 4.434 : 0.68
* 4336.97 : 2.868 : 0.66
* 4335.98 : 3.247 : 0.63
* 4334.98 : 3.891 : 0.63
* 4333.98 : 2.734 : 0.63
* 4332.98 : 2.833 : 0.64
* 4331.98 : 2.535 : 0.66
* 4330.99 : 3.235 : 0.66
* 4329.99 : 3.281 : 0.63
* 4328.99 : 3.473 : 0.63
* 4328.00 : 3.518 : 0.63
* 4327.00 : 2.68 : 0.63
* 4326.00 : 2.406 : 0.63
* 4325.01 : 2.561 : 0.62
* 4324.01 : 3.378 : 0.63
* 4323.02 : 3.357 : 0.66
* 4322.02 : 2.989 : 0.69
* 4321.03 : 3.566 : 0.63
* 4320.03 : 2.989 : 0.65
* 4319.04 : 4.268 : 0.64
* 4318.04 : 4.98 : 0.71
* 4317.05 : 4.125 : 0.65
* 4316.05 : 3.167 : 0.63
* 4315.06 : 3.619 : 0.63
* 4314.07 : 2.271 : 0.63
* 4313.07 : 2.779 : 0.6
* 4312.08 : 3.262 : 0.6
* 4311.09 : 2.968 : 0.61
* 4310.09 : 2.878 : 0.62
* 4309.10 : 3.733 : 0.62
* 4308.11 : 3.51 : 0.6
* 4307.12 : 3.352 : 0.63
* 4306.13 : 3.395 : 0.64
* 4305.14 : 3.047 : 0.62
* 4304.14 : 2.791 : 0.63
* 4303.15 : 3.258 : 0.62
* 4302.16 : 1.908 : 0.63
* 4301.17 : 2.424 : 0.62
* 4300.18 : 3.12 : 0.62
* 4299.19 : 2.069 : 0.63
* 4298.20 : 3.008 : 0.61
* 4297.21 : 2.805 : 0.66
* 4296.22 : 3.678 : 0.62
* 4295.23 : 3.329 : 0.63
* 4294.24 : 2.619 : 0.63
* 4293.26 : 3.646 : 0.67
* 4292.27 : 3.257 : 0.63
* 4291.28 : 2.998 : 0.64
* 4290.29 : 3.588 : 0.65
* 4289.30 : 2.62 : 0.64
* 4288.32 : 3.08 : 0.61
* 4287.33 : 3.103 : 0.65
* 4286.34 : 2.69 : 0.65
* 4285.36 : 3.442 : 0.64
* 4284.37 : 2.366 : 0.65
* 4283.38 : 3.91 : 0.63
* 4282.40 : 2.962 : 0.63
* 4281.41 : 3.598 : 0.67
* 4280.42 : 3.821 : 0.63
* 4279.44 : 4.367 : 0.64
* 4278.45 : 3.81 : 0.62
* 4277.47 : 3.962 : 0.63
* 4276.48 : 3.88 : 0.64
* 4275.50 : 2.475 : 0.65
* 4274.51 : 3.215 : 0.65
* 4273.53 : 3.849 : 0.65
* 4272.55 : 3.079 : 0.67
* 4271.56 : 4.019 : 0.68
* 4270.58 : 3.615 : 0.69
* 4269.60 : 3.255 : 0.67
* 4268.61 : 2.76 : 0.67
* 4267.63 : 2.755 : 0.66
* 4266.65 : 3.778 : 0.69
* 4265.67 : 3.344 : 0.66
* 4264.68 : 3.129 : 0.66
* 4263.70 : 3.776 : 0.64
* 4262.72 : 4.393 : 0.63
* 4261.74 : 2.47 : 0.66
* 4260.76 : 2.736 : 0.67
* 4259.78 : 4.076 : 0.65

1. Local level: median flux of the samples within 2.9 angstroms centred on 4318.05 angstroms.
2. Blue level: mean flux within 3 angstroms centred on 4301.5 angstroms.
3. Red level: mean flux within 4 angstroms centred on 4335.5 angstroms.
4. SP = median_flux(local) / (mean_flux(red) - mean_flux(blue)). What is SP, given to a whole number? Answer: 6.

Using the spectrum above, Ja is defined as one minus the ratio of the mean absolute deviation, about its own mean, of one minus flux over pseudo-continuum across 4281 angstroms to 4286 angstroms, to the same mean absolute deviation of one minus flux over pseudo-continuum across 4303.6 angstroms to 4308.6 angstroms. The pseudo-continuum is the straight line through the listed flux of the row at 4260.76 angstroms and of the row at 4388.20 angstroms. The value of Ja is -1.0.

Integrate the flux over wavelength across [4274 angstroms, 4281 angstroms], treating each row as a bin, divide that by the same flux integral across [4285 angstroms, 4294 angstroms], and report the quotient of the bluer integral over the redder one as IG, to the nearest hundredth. 0.90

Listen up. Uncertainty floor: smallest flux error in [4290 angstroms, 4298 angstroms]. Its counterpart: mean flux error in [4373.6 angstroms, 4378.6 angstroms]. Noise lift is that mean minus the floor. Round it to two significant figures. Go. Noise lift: 0.010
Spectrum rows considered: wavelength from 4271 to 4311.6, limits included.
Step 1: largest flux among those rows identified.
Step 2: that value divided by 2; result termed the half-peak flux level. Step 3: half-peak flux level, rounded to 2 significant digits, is 2.2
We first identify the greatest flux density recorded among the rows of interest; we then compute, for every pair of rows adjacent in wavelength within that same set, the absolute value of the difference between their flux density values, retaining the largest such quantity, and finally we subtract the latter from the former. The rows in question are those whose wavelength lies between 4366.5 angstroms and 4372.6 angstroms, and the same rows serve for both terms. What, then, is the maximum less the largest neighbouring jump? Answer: 2.5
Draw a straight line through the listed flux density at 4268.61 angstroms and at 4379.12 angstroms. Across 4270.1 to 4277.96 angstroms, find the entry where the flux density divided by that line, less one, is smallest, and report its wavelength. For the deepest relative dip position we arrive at 4275.50 angstroms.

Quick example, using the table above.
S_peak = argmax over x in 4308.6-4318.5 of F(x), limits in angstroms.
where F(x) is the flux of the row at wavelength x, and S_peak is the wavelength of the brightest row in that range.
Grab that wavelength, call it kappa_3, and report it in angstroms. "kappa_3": 4318.04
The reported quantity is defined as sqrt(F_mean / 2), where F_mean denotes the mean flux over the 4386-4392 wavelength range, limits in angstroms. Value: 1.27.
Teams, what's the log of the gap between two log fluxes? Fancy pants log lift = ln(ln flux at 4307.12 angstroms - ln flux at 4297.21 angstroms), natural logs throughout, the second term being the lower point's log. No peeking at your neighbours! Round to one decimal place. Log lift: -1.7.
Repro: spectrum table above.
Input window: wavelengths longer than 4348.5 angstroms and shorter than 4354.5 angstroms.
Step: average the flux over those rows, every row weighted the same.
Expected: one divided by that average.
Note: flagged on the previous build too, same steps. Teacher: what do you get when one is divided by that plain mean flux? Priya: 0.291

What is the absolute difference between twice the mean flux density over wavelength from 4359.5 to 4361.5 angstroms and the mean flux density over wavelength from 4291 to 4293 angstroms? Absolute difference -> 3.8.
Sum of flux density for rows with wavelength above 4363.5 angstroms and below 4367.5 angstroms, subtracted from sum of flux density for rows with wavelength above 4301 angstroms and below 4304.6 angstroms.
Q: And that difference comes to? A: -5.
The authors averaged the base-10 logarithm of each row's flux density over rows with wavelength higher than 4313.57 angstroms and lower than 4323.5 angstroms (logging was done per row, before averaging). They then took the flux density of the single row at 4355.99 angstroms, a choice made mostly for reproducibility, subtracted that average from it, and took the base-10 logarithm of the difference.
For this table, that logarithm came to 0.50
